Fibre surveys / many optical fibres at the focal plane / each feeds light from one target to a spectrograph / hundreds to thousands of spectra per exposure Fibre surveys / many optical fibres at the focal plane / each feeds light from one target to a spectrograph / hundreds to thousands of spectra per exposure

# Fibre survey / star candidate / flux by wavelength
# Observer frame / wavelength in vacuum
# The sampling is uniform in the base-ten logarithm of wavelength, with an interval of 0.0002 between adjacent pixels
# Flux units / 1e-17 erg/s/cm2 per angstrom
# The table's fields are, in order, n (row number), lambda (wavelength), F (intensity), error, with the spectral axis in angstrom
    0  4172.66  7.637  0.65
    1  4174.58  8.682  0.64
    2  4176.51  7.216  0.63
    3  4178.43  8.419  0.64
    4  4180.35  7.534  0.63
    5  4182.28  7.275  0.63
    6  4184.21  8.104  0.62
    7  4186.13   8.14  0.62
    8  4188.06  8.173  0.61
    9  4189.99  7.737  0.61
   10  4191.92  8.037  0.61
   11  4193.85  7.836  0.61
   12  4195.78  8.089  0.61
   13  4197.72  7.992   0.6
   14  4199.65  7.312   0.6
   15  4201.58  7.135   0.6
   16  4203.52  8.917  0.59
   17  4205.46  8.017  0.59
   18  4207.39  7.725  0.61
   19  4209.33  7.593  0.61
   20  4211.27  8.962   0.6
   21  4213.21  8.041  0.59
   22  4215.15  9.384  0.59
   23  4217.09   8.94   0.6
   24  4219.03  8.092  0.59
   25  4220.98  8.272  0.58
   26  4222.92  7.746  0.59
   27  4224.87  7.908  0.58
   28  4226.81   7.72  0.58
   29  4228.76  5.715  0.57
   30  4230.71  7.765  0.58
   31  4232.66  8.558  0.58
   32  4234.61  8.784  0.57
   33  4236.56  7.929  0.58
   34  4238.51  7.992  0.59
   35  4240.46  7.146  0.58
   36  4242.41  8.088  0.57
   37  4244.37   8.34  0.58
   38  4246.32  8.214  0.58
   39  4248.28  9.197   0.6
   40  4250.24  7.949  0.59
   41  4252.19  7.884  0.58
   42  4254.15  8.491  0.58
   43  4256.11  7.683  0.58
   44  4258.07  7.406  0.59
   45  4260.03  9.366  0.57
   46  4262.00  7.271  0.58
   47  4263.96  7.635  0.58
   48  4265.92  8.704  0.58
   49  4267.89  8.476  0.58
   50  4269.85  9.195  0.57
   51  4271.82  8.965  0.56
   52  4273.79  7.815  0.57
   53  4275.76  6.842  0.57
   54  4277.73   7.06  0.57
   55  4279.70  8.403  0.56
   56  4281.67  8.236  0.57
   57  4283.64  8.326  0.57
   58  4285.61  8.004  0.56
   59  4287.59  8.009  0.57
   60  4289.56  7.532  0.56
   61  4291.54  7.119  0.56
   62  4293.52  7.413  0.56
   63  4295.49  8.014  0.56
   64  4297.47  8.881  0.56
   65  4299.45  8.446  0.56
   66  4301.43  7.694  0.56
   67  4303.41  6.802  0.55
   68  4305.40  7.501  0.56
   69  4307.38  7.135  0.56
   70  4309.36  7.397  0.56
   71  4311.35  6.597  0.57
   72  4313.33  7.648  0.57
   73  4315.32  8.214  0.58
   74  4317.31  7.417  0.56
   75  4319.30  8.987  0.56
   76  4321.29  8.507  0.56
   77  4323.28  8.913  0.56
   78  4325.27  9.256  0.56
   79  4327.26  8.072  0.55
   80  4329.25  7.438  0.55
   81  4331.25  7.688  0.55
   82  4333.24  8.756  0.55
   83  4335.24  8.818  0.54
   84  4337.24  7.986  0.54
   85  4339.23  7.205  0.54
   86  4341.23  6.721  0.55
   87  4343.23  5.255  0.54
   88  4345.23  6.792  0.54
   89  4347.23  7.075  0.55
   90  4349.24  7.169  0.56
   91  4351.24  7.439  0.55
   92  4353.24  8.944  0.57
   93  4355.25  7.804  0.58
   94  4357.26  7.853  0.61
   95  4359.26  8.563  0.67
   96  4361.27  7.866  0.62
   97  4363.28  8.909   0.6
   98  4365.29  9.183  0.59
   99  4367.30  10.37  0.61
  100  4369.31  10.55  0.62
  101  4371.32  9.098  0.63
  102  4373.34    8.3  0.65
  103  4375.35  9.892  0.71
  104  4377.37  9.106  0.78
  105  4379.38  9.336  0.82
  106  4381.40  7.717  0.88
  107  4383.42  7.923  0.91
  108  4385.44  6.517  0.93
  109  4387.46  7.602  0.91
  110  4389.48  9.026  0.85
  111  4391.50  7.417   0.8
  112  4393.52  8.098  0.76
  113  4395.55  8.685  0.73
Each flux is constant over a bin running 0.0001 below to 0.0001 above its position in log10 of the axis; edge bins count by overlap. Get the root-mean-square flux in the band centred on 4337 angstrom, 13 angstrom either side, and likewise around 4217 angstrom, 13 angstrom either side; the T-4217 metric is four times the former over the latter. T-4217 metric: 3.8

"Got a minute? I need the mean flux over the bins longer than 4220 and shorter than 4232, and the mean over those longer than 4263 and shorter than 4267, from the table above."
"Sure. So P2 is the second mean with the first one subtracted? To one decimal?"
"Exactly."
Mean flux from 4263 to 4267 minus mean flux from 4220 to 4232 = 0.6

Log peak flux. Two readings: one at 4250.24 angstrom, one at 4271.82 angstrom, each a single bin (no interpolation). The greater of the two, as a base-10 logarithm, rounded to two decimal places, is 0.95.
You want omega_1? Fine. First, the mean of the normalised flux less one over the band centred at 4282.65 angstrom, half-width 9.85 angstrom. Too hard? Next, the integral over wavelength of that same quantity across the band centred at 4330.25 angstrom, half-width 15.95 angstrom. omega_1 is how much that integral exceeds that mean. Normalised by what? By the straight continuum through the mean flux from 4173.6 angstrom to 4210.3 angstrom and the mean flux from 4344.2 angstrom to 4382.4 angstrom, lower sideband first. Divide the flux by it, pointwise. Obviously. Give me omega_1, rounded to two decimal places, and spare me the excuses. -1.93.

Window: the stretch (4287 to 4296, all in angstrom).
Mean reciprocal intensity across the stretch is 0.132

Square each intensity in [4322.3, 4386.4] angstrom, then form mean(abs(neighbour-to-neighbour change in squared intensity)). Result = 12.8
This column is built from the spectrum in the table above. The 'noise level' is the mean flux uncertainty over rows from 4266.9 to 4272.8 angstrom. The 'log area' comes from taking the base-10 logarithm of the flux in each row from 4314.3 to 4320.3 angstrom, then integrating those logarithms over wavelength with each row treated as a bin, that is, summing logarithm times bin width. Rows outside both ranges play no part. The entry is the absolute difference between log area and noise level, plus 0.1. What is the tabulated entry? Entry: 5.0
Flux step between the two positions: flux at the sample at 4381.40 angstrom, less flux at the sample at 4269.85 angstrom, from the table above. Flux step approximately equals -1.5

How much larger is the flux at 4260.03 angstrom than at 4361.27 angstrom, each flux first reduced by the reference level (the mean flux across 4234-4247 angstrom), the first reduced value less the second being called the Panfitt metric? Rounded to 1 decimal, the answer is 1.5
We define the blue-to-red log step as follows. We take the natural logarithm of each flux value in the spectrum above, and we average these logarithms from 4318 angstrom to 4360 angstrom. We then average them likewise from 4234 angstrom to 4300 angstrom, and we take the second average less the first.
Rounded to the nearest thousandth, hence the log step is 0.032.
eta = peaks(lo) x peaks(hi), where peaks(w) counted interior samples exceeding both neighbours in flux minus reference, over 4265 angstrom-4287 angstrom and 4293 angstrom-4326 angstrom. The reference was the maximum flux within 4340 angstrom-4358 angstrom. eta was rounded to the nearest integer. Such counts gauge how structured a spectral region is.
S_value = 15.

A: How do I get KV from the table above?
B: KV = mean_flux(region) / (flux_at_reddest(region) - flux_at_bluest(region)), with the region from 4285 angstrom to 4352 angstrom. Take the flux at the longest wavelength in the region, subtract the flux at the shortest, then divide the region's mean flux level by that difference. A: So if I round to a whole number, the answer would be -14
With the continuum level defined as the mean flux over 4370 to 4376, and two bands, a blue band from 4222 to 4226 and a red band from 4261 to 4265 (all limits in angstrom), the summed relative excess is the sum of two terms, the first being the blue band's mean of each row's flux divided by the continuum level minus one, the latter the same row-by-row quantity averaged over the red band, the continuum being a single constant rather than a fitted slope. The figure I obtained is -0.32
